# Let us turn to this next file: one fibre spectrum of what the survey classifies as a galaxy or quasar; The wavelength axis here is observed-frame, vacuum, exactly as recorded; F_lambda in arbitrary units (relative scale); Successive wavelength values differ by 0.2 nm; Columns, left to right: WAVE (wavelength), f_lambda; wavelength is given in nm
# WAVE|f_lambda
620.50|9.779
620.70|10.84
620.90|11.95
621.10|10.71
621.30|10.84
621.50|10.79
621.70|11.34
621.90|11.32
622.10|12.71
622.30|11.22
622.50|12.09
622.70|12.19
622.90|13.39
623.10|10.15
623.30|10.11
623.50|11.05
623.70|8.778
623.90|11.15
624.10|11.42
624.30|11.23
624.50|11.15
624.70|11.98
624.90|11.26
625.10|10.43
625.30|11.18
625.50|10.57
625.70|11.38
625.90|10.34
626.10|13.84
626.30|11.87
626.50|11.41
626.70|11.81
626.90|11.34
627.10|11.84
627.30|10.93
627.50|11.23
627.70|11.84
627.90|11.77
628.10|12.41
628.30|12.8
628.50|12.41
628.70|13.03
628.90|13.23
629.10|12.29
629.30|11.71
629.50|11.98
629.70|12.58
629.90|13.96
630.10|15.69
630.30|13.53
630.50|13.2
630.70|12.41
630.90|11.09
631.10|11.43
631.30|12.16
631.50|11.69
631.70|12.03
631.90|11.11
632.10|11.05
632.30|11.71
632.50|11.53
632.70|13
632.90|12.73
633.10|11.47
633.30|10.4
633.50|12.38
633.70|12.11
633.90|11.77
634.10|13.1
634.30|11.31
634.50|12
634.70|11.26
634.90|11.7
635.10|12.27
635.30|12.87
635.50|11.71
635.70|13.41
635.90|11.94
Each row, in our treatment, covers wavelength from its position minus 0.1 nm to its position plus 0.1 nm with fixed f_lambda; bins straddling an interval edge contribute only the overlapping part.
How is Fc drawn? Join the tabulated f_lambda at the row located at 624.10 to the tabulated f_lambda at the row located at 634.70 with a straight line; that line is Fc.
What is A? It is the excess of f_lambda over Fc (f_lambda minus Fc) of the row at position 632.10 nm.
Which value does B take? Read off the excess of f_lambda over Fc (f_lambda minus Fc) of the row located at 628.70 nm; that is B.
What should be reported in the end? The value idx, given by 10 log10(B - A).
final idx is 2.9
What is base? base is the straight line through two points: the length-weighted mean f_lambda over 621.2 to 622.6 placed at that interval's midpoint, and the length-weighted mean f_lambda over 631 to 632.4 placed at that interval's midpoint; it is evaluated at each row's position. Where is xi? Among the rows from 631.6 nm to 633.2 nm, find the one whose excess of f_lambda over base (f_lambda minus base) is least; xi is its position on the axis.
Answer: 632.10 nm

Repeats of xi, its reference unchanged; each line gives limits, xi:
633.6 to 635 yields 634.70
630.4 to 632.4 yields 632.10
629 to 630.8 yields 629.30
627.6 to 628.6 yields 627.90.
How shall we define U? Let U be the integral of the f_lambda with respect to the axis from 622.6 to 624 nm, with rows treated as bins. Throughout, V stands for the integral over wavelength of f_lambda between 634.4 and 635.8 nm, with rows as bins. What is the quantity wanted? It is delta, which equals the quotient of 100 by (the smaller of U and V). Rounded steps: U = 15.4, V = 17.04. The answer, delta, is 6.51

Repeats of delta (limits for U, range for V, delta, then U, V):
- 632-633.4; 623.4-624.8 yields 6.51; 16.4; 15.35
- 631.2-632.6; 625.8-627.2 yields 6.15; 16.3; 16.49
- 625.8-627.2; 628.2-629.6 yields 6.06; 16.5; 17.49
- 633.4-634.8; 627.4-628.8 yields 5.96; 16.8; 17.10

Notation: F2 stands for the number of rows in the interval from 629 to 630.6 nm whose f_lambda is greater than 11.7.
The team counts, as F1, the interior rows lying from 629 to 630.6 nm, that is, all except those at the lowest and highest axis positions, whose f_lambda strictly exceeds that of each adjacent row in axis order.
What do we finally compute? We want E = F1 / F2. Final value 0.1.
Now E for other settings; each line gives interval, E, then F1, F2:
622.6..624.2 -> 1.0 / 2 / 2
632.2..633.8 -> 0.4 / 2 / 5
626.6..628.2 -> 0.4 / 2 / 5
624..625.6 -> 2.0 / 2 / 1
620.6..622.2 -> 1.5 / 3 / 2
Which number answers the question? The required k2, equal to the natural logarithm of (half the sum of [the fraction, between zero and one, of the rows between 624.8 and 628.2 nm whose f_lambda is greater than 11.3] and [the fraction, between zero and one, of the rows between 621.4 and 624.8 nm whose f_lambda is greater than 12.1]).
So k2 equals -1.0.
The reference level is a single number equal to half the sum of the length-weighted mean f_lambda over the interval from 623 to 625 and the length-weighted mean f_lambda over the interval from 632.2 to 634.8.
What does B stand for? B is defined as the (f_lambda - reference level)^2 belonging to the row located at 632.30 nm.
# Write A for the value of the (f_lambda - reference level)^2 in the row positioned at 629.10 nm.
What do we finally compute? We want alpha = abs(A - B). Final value 0.73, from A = 0.9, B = 0.12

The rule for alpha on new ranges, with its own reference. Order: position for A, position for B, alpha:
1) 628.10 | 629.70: 0.38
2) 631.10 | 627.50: 0.01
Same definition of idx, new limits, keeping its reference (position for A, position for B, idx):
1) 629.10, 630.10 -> 5.3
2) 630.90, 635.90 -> -0.3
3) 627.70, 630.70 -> -2.1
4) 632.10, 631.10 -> -4.4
